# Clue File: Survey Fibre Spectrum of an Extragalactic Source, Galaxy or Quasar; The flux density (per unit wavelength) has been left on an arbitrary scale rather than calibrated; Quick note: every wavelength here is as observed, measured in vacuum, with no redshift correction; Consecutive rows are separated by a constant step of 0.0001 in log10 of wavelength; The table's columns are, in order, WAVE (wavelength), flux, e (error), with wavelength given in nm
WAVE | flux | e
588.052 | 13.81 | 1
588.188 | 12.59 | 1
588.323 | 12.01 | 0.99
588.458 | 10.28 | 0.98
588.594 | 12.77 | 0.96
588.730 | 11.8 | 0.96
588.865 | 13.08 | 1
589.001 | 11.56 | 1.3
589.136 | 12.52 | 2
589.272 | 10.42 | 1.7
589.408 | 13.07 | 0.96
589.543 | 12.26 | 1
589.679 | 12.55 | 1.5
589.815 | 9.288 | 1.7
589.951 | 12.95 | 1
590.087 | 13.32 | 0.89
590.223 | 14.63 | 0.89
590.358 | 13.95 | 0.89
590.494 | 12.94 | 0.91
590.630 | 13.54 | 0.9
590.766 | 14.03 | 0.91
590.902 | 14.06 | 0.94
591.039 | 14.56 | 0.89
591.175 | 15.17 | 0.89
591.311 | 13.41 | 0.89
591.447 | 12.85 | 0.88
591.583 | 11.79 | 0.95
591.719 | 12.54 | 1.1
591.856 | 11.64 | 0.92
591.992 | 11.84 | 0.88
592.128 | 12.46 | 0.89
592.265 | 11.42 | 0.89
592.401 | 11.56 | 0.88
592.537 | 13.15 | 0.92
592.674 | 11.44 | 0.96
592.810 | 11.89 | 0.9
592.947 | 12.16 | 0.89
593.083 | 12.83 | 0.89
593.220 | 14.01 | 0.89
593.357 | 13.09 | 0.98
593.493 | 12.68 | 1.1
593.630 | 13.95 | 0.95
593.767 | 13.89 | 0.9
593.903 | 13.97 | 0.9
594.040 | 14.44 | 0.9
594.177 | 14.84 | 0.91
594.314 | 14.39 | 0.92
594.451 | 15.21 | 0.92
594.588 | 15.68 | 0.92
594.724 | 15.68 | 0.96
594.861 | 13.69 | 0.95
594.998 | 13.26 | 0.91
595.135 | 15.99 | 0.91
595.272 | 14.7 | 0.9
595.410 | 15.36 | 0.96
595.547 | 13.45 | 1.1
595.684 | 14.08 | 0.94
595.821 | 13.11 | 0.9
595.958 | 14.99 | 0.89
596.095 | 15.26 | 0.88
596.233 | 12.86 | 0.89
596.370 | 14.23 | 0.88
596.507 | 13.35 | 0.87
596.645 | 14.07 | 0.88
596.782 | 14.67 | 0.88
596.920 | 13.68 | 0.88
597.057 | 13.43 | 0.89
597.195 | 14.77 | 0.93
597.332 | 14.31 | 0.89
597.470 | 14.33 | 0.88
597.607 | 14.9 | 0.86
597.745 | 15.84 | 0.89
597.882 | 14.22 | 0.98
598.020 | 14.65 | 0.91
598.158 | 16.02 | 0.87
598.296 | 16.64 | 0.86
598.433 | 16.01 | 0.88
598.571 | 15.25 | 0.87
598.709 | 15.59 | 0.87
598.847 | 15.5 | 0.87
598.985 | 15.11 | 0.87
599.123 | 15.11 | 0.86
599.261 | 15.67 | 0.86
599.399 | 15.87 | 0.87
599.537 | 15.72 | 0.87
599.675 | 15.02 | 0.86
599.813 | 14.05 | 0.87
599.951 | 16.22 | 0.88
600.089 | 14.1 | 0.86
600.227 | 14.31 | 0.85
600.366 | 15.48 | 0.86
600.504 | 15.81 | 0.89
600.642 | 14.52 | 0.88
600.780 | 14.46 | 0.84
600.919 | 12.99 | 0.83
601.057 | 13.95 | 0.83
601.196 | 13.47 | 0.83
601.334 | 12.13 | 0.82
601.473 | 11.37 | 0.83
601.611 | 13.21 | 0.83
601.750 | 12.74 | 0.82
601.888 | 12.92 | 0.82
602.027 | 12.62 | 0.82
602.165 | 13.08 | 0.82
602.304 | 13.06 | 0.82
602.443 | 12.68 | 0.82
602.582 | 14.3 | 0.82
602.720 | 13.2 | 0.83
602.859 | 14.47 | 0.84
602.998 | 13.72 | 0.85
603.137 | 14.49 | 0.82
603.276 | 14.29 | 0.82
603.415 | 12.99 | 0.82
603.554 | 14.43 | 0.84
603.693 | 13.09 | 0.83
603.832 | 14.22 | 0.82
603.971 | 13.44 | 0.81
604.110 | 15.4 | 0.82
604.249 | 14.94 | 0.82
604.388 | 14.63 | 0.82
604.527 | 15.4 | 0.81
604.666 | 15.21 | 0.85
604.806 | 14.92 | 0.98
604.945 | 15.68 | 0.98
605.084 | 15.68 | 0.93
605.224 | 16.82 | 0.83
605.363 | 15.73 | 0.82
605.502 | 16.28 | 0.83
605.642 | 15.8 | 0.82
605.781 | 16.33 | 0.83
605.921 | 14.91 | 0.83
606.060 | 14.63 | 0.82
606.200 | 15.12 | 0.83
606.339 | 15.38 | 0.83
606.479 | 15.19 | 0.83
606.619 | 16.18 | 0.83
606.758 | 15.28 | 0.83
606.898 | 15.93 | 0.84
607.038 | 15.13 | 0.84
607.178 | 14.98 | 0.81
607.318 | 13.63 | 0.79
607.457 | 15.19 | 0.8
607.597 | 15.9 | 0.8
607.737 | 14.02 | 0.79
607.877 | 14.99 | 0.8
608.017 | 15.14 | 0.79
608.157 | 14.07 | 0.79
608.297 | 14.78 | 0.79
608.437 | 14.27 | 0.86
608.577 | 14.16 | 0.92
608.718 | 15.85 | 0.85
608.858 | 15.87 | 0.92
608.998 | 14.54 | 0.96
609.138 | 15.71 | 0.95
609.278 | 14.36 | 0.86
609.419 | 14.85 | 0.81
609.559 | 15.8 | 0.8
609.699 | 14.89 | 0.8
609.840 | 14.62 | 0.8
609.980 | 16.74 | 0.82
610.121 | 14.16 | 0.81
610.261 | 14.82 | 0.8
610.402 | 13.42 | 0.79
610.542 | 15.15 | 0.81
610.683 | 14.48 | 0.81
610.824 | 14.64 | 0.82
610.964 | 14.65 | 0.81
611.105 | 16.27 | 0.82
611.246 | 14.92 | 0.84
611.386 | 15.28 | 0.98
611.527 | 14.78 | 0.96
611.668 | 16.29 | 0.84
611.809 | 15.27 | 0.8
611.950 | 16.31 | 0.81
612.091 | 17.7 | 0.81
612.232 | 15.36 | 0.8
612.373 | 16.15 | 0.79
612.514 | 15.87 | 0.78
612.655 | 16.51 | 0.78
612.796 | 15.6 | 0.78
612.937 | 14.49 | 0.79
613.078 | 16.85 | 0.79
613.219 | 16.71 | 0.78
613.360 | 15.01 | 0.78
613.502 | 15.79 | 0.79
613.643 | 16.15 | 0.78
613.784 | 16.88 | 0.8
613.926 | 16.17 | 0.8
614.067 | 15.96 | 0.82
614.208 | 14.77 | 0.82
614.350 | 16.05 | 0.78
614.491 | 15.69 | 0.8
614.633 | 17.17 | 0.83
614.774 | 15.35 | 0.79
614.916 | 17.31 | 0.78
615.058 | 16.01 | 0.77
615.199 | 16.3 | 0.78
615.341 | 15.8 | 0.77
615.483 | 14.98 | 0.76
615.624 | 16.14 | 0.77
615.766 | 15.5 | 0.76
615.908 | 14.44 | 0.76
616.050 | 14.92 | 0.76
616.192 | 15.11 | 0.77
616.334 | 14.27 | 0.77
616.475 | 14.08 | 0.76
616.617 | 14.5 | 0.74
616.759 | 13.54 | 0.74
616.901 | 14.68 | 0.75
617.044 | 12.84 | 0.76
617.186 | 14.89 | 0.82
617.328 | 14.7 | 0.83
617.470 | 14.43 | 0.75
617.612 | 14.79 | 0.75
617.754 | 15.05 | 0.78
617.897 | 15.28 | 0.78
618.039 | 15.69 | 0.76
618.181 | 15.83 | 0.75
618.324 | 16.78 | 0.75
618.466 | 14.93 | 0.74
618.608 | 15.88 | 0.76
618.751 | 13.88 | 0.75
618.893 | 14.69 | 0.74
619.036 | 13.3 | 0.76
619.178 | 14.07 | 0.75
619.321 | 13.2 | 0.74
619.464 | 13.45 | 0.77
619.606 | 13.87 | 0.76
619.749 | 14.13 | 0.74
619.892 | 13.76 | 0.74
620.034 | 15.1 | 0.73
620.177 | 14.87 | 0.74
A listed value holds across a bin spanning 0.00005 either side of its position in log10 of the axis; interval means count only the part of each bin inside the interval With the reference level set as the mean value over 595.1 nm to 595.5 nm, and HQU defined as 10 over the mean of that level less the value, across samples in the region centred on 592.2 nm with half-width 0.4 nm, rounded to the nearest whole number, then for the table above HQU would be 3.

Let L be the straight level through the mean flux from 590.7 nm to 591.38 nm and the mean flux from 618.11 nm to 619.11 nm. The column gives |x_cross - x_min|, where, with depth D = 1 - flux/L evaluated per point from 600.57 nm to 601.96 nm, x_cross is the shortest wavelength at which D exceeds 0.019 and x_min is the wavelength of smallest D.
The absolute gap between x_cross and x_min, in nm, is 0.28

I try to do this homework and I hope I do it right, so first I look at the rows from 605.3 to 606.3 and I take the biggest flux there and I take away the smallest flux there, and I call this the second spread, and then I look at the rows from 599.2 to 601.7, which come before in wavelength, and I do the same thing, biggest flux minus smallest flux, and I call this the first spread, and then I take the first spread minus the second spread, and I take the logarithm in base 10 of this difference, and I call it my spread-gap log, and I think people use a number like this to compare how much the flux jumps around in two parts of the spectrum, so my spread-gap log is 0.50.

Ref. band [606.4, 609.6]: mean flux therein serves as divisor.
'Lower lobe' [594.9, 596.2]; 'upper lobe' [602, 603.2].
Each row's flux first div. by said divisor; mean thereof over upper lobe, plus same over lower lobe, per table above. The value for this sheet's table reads 1.86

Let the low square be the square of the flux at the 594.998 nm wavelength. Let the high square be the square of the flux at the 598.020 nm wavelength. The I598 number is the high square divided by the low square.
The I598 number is 1.22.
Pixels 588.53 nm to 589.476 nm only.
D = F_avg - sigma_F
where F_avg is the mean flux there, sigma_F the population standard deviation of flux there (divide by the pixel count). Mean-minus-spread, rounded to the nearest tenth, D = 11.3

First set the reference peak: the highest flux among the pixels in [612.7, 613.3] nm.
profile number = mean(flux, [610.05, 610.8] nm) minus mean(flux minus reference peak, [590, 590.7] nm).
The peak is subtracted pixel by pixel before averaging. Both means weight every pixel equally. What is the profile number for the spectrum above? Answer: 18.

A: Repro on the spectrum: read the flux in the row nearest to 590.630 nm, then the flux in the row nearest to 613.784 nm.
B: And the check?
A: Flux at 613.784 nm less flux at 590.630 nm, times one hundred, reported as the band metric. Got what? 334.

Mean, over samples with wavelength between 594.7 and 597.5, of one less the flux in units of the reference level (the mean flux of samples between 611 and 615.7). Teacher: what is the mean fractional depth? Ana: 0.11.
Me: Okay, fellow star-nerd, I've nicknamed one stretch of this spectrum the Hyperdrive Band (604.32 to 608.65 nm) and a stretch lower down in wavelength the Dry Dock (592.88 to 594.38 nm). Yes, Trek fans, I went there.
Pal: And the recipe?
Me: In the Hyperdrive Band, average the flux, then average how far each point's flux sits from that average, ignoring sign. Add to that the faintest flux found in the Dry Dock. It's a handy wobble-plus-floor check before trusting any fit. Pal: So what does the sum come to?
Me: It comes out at 12.7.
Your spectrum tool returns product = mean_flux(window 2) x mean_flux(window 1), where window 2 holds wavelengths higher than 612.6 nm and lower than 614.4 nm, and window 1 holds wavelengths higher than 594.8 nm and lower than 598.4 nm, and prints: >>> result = 230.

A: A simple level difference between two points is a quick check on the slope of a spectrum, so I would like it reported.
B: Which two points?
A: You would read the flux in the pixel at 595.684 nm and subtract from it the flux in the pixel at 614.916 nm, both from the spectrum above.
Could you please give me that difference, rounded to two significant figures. -3.2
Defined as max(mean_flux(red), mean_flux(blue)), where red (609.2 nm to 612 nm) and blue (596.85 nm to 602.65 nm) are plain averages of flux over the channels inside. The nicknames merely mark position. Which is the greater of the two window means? 15.1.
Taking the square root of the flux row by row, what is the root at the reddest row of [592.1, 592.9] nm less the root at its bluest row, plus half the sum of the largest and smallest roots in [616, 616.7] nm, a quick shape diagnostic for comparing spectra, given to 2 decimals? 3.74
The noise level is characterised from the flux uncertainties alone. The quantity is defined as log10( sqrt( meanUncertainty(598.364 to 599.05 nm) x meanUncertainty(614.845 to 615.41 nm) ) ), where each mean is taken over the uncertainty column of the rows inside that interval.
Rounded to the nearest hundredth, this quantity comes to -0.09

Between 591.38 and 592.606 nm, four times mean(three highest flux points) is 51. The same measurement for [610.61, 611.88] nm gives 64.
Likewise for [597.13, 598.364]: 65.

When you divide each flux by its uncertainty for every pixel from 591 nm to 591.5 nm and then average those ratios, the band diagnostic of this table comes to 15.8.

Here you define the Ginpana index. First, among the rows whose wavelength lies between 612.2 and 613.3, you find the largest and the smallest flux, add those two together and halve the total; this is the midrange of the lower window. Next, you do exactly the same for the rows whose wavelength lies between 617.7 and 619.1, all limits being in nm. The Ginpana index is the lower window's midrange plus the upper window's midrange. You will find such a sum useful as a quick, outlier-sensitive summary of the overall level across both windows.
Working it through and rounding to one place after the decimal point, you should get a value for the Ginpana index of 30.7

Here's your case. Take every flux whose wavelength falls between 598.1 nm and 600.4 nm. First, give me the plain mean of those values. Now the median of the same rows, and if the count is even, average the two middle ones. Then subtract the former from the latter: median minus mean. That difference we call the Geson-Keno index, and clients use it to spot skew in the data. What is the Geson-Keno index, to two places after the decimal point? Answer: 0.11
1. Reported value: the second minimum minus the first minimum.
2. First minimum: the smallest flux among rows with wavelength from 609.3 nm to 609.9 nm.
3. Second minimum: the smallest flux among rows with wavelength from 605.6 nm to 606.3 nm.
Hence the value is 0.0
